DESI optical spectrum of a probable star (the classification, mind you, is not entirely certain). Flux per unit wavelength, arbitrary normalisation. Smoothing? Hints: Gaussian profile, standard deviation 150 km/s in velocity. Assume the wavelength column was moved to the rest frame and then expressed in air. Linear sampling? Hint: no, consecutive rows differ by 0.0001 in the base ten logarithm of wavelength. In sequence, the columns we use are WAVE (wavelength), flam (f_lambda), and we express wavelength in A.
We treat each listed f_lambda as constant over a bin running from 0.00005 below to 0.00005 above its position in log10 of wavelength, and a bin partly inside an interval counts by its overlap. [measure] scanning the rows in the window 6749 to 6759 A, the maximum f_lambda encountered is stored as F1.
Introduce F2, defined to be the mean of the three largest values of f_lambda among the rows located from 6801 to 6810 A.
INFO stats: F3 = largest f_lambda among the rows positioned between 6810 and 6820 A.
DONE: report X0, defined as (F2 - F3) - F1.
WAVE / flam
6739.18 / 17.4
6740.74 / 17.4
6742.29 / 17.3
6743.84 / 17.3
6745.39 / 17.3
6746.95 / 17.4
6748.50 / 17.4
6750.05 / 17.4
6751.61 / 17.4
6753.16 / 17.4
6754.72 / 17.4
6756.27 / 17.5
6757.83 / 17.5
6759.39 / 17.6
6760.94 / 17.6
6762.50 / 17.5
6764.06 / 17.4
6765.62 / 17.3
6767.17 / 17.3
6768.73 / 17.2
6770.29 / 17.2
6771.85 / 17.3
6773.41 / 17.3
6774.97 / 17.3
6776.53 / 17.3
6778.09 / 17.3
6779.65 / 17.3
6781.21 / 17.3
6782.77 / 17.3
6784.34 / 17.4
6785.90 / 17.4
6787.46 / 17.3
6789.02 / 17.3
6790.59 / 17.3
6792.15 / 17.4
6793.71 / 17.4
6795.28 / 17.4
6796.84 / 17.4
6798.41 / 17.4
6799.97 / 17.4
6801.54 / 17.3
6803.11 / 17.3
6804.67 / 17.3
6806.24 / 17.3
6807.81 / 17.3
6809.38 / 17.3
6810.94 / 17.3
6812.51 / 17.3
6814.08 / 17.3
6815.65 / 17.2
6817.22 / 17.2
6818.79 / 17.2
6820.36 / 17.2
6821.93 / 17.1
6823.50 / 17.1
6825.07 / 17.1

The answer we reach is -17.5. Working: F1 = 17.5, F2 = 17.3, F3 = 17.3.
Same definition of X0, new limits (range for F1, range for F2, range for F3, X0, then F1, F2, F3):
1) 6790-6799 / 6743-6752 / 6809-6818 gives -17.3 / 17.4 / 17.4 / 17.3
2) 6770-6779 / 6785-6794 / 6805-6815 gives -17.2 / 17.3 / 17.4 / 17.3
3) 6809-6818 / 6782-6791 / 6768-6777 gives -17.2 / 17.3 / 17.4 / 17.3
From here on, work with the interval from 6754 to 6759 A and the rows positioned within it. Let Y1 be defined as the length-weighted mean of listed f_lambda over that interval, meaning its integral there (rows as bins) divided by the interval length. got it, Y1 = 17.5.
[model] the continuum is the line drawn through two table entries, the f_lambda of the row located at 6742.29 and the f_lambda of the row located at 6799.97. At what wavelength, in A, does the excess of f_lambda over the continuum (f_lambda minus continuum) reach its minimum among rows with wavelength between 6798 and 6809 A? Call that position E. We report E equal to 6807.81 A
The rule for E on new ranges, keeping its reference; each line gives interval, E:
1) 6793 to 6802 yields 6801.54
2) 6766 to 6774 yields 6770.29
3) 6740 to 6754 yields 6745.39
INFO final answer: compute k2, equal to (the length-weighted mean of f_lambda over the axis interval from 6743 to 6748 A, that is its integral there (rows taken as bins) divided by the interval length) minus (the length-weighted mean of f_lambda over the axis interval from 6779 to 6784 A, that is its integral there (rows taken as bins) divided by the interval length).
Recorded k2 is 0.06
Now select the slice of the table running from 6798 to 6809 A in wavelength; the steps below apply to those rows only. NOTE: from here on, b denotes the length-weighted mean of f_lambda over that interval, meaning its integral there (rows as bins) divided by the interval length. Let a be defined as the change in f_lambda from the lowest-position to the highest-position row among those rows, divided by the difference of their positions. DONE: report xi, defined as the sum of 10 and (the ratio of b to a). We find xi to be -1618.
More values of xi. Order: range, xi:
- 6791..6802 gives -1623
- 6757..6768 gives -805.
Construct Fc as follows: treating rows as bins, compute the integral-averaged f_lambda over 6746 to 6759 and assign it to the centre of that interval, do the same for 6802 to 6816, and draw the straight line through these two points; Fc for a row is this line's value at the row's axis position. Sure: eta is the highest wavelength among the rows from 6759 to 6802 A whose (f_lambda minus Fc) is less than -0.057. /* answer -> 6779.65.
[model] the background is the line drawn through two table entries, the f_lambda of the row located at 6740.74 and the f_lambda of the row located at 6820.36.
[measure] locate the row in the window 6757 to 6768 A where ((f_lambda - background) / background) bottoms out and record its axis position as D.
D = 6765.62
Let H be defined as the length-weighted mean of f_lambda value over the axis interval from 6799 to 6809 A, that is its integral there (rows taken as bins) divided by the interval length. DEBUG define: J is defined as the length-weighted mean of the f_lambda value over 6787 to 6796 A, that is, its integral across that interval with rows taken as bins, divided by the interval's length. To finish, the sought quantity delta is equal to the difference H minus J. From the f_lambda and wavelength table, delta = -0.04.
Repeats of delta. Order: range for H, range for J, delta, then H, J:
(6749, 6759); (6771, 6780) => 0.13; 17.4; 17.30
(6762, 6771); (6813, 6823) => 0.11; 17.3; 17.20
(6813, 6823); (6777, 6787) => -0.13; 17.2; 17.33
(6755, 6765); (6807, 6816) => 0.21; 17.5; 17.29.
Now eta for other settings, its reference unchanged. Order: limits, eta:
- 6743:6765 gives 6745.39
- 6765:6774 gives 6773.41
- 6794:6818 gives 6817.22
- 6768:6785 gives 6779.65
